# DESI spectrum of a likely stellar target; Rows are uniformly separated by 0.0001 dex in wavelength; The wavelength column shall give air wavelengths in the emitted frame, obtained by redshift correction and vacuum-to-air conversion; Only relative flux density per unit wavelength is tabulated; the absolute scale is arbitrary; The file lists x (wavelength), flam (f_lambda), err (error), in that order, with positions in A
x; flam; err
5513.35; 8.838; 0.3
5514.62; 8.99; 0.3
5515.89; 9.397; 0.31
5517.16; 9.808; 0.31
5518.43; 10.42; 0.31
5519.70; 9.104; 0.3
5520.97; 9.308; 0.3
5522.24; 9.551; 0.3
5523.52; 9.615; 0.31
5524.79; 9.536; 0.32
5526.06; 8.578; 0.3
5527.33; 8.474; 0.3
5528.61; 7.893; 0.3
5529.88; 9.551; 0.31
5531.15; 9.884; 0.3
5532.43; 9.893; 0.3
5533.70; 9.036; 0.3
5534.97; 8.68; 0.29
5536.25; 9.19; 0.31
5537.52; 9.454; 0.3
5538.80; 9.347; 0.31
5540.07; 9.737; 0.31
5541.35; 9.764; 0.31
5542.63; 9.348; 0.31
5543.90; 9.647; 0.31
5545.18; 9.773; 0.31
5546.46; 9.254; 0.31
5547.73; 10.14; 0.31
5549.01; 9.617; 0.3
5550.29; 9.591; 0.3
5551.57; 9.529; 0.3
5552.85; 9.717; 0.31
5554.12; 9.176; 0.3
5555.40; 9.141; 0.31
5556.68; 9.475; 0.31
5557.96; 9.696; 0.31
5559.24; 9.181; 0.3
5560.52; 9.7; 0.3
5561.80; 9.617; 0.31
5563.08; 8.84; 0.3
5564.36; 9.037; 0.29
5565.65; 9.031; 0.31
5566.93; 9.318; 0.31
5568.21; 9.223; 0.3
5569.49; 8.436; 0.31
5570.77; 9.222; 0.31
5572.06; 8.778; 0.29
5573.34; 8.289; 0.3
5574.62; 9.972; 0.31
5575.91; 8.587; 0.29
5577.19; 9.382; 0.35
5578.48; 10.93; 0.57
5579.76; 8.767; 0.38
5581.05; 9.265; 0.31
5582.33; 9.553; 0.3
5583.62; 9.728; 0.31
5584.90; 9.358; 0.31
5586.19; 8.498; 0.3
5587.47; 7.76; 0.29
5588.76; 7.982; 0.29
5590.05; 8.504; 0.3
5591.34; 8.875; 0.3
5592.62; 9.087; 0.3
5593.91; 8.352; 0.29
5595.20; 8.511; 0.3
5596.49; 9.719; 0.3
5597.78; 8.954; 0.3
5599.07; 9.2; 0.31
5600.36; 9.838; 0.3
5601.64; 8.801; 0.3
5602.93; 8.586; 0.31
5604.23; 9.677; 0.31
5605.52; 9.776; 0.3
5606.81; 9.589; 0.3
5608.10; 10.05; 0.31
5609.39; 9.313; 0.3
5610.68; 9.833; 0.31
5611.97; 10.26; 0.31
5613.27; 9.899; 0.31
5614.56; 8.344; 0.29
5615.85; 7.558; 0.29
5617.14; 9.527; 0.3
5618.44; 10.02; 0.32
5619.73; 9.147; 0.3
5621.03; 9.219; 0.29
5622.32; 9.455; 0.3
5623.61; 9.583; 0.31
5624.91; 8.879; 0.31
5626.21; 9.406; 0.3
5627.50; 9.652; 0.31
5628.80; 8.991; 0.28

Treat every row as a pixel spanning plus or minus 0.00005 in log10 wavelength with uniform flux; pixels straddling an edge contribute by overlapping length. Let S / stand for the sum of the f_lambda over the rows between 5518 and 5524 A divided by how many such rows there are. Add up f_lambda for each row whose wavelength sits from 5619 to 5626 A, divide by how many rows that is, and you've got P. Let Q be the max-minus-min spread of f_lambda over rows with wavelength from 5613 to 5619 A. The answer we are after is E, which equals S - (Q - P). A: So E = 16.4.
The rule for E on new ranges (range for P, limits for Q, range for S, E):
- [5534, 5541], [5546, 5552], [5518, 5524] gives 18.0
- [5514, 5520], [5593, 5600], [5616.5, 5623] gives 17.7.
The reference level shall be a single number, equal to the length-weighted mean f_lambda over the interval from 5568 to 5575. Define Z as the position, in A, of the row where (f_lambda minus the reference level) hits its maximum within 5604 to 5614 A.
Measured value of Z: 5611.97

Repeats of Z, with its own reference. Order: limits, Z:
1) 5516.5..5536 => 5518.43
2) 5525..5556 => 5547.73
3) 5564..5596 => 5578.48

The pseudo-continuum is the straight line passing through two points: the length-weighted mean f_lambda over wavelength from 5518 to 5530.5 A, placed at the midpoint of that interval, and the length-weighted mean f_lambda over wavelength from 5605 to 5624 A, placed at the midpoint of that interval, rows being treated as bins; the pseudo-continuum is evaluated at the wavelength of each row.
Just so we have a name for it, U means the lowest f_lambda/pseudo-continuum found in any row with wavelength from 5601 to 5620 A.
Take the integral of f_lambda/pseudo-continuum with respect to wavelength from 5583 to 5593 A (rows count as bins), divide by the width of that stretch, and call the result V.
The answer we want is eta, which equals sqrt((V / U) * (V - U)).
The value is 0.390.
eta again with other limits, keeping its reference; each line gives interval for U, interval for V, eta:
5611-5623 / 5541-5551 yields 0.561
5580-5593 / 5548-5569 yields 0.470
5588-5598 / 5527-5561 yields 0.446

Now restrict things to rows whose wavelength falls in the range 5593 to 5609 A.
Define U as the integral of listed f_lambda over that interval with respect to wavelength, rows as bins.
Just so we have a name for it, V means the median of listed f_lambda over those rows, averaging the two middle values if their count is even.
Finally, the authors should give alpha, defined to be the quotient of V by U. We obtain 0.0635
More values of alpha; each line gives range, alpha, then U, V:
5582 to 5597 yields 0.0658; 132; 8.69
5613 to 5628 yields 0.0683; 138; 9.43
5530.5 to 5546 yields 0.0650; 147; 9.55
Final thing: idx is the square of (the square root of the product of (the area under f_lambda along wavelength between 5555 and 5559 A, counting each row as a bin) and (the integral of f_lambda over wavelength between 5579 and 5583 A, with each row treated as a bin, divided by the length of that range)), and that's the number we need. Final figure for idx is 349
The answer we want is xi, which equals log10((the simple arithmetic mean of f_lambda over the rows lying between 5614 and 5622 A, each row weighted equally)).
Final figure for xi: 0.95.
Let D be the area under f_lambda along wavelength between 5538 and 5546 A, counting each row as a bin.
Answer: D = 76.7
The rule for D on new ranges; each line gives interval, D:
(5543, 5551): 77.3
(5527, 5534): 64.1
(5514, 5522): 76.1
